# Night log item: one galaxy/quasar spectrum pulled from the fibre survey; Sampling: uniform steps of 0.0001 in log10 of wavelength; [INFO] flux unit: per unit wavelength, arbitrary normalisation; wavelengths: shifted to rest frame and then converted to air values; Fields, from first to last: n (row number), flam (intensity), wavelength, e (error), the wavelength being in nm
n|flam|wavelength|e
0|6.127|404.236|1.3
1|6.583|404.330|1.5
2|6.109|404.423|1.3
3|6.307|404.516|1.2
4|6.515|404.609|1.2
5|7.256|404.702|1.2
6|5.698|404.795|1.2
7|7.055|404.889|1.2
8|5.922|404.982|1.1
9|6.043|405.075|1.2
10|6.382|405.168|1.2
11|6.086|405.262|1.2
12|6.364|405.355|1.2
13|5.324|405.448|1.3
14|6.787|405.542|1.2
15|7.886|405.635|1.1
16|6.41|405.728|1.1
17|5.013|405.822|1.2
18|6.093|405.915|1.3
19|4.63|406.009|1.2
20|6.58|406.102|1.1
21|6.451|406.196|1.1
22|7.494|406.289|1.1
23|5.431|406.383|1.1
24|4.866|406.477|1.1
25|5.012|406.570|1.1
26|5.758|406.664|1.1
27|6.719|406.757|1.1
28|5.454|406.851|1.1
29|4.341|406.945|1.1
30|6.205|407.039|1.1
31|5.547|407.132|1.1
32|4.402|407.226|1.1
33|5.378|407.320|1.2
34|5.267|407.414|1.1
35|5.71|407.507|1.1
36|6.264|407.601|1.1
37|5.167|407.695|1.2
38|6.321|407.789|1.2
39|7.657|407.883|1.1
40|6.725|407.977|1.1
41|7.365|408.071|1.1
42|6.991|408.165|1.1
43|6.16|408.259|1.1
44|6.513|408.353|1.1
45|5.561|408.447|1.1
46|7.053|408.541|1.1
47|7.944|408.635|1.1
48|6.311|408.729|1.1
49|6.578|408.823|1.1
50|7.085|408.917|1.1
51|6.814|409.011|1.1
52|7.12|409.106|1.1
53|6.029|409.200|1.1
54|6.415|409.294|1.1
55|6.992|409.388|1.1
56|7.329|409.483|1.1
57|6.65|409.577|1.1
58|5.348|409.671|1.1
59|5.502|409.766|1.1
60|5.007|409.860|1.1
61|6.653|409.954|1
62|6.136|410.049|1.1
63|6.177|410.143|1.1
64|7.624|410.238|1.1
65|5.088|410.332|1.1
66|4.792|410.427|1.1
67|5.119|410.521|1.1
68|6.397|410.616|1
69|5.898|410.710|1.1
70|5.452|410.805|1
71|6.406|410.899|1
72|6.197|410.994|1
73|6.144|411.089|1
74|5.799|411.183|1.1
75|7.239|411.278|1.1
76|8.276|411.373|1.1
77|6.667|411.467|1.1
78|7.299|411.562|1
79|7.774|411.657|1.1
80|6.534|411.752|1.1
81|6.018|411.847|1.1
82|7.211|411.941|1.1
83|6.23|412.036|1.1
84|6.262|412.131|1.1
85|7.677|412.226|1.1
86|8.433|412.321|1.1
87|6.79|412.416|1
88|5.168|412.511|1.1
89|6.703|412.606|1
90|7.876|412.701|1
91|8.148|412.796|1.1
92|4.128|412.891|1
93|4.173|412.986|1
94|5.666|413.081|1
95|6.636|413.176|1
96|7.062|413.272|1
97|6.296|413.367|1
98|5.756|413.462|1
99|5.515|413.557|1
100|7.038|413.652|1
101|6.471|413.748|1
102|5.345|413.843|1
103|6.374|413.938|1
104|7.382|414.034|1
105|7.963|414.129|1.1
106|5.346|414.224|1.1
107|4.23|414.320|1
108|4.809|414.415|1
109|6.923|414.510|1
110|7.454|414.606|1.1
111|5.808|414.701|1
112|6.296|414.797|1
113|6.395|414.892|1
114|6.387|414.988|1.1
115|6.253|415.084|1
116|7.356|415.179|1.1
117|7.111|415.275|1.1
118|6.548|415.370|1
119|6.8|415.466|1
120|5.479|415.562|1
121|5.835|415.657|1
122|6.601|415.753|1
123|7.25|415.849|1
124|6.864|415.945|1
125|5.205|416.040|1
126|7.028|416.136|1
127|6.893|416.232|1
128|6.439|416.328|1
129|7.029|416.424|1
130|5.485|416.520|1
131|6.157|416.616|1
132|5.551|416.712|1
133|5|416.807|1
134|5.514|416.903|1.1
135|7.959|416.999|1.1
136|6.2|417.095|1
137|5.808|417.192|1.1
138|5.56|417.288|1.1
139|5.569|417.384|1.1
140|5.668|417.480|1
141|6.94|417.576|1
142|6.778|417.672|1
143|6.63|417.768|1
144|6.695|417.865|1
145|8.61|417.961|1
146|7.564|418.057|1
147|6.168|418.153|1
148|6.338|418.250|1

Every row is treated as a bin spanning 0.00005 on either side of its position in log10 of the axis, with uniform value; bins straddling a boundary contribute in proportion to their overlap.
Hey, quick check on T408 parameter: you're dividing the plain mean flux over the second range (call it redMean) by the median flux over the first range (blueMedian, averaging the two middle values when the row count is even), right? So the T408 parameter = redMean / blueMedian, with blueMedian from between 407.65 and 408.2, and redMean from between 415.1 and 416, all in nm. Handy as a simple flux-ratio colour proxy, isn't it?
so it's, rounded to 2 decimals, 0.97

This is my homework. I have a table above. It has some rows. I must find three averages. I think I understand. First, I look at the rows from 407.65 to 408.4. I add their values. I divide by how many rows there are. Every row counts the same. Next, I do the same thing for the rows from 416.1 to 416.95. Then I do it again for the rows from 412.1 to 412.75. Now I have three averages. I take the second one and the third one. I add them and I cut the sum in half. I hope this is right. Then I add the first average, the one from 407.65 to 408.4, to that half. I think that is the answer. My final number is 13.2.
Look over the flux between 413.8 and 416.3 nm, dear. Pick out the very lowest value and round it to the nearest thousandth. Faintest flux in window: 4.230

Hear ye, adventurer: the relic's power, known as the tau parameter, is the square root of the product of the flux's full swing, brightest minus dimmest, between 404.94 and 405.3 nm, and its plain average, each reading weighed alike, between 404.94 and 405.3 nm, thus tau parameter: 1.68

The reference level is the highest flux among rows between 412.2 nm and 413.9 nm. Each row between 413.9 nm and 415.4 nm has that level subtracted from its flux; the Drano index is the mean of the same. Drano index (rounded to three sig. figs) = -2.02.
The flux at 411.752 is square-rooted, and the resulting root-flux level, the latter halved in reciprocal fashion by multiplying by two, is 5.11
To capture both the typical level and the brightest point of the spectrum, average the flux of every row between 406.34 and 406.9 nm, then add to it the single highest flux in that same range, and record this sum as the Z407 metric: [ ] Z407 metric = 12.3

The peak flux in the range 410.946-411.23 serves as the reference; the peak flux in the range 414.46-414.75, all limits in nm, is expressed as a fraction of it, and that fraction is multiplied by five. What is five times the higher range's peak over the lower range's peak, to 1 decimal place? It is 6.0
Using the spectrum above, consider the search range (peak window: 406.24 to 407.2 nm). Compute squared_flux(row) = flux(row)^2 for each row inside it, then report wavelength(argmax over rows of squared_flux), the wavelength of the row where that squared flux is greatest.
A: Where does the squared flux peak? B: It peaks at 406.289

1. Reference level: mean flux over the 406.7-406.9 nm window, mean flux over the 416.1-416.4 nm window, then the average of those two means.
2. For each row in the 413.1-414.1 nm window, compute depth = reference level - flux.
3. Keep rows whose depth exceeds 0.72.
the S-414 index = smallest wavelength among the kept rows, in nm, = 413.557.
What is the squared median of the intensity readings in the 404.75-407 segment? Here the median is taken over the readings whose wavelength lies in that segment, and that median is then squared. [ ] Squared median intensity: 36.8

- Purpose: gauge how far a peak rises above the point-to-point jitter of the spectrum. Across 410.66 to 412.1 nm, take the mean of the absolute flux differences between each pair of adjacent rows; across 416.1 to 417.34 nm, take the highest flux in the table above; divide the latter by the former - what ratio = 10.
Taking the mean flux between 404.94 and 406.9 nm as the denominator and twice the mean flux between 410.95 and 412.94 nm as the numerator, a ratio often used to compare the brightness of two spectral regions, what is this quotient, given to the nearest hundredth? 2.25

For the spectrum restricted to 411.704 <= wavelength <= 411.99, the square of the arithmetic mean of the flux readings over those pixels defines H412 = 43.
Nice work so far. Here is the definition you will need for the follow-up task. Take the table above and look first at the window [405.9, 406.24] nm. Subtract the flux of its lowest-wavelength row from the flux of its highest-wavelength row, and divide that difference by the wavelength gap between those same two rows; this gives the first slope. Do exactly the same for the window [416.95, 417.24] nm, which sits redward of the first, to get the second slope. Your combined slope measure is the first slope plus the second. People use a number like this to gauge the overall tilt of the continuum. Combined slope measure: -10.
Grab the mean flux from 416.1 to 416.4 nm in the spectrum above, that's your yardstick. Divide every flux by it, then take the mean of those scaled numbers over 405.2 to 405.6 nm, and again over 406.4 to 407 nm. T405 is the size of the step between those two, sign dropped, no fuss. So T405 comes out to 0.12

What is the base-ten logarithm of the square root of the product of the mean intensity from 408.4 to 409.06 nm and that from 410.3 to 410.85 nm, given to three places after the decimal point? 0.784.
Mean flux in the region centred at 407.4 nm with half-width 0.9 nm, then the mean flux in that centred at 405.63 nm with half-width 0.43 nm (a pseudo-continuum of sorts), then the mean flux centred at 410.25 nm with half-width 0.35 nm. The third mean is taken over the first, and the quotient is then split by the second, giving 0.166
